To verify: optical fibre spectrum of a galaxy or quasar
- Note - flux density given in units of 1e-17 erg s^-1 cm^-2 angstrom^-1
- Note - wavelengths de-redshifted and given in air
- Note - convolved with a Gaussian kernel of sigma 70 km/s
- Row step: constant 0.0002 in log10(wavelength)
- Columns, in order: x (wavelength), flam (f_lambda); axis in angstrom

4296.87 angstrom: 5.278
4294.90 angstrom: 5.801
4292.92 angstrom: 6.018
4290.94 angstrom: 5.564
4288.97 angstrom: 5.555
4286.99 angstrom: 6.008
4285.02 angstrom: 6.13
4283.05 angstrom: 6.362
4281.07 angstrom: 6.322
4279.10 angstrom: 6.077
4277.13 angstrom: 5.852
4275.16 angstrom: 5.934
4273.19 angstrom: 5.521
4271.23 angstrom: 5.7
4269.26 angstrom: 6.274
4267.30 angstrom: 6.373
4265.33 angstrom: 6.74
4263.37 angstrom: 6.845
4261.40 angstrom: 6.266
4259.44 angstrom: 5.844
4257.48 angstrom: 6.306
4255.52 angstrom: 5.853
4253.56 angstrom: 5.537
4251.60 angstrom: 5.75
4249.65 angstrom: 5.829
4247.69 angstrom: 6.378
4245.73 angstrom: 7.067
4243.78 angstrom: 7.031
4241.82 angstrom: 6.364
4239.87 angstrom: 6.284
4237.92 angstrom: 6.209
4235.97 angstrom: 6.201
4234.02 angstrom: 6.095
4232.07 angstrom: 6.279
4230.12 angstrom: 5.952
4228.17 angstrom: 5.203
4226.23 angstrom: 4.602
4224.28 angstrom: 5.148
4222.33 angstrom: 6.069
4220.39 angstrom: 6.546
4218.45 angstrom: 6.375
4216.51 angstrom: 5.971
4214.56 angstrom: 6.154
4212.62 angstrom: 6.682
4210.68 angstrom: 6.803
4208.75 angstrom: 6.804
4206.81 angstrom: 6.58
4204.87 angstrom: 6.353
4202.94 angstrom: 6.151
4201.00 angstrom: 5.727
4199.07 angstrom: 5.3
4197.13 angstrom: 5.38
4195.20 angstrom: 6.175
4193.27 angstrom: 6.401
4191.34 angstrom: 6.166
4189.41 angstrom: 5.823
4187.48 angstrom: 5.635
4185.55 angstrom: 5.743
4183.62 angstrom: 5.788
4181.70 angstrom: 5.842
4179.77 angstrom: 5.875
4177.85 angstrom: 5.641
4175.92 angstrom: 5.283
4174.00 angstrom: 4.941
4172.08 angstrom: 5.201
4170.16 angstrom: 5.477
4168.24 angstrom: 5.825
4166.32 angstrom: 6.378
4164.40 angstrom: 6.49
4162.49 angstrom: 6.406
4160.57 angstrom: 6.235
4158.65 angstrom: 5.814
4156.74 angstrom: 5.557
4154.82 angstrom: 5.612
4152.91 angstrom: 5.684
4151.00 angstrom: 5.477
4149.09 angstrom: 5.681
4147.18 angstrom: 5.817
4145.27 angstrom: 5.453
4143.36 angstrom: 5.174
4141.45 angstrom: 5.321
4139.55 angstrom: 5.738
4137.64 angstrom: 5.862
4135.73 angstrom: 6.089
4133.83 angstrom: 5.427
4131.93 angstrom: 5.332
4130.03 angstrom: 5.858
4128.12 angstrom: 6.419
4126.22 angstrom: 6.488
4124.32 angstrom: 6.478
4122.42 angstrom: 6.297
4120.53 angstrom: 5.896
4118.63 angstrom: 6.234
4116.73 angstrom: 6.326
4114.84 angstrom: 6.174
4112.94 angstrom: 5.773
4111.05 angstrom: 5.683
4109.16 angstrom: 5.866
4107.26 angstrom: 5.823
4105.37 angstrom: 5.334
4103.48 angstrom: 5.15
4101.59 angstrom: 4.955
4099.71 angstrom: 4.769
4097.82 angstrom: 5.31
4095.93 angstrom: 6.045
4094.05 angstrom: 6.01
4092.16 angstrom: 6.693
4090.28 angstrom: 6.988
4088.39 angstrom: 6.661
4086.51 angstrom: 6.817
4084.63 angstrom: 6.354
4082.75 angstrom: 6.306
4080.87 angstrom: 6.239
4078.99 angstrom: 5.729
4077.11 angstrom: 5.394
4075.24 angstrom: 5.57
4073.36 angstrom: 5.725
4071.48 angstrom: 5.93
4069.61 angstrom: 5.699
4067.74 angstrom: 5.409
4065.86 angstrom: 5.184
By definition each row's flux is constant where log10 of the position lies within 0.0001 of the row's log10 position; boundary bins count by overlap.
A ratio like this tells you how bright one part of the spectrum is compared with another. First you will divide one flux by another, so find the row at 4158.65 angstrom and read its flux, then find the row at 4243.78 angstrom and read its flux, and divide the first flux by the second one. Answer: 0.83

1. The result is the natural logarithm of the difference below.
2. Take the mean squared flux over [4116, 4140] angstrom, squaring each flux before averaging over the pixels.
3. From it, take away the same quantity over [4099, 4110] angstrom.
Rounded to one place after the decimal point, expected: 2.1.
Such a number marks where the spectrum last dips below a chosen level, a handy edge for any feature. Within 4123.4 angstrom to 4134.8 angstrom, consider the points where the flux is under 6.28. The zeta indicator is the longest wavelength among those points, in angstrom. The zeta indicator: 4133.83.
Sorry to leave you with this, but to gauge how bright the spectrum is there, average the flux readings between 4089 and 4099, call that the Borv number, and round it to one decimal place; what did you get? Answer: 6.2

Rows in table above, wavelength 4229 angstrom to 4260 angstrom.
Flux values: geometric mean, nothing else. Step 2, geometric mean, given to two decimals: 6.17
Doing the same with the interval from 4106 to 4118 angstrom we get 5.94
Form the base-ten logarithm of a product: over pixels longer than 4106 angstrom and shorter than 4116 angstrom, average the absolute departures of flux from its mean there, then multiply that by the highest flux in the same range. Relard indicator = -0.1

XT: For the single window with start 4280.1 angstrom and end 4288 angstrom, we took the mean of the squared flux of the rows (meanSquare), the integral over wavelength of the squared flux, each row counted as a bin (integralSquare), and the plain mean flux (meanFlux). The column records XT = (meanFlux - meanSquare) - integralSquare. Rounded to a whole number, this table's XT -336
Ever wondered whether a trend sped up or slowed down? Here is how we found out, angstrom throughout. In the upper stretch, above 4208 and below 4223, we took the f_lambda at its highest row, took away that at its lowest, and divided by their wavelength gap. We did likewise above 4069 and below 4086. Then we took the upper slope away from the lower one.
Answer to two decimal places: 0.10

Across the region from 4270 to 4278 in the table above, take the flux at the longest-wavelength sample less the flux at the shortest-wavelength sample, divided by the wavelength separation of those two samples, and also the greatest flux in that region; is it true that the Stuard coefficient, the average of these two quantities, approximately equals 3.0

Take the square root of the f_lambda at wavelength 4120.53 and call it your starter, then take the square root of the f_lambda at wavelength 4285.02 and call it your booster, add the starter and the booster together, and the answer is 4.90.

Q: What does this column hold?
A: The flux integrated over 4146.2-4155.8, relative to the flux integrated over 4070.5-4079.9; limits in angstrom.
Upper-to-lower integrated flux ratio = 1.02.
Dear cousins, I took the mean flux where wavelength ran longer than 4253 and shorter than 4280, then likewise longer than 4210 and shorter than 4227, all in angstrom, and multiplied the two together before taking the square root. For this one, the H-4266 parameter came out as 6.06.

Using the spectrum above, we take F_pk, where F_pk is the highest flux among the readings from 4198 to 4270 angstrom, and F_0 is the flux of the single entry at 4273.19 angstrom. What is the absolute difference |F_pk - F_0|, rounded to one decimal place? 1.5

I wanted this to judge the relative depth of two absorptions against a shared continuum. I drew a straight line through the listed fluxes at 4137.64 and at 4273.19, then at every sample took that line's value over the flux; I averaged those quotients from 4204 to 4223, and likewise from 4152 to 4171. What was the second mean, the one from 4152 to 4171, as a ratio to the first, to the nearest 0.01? 1.11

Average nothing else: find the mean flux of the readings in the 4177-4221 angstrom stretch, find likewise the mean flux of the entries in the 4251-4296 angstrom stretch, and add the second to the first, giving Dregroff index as 12.1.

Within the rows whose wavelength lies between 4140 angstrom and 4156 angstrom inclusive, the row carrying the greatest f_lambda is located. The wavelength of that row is 4147.18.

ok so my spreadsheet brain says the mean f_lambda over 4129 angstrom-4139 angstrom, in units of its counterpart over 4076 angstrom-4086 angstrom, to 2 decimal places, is 0.95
